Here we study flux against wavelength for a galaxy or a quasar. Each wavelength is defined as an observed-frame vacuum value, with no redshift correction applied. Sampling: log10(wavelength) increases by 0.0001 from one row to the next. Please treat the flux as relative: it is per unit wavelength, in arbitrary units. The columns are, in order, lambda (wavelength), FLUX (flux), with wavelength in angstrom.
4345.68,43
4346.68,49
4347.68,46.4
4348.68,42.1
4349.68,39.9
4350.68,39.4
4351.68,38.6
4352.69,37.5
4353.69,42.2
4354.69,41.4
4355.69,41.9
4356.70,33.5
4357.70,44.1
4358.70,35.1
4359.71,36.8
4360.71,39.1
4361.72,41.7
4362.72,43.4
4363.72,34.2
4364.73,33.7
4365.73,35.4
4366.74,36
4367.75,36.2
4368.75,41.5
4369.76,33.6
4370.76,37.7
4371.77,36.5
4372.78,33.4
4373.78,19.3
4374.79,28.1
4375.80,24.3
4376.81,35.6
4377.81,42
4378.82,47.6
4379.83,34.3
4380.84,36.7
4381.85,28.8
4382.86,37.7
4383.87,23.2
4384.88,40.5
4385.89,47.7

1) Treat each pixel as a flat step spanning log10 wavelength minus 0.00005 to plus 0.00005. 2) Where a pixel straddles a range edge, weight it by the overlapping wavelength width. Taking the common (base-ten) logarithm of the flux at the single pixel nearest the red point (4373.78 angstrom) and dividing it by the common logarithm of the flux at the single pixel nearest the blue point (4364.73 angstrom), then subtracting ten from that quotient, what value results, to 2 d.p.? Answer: -9.16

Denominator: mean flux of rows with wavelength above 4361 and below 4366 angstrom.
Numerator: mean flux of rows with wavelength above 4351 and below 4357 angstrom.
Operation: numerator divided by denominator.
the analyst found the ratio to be 1.04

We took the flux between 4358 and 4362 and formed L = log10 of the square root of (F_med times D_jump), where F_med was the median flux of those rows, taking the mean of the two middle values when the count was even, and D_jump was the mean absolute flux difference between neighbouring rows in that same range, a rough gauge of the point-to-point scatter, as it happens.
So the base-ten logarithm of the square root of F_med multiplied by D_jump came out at 0.96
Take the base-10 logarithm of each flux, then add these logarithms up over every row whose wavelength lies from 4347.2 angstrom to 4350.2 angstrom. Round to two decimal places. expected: 4.89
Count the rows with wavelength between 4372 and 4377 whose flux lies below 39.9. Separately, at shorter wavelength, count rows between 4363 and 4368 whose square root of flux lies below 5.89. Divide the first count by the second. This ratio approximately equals 2.5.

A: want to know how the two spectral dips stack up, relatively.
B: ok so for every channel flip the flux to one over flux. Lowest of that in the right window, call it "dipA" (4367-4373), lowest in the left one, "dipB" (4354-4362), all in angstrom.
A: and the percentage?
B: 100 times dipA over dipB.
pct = 106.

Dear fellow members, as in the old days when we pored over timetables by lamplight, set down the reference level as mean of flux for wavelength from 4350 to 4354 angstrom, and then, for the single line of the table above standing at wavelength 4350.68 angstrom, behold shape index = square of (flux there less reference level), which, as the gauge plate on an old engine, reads 0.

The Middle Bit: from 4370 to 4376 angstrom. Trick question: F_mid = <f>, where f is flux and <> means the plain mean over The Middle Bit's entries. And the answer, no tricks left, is 30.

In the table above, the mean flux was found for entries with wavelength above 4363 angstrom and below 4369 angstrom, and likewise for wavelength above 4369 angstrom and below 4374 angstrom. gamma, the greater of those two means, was 36.2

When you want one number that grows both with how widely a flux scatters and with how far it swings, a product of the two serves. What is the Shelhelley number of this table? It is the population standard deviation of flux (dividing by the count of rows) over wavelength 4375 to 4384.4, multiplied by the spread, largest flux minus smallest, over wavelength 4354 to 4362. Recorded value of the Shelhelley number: 80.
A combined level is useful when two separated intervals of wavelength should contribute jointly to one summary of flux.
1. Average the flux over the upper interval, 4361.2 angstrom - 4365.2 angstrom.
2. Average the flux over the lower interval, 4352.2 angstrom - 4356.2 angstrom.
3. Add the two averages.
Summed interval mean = 79.0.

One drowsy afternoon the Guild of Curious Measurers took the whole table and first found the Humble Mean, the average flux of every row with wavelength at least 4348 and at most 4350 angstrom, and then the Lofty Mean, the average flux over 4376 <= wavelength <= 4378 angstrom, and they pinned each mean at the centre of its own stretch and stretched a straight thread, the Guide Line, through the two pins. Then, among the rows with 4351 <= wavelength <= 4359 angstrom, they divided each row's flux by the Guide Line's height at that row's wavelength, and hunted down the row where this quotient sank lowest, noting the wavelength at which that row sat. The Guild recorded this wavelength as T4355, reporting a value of 4356.70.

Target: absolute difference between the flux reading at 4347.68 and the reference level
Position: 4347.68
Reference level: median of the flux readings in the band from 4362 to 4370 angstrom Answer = 11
